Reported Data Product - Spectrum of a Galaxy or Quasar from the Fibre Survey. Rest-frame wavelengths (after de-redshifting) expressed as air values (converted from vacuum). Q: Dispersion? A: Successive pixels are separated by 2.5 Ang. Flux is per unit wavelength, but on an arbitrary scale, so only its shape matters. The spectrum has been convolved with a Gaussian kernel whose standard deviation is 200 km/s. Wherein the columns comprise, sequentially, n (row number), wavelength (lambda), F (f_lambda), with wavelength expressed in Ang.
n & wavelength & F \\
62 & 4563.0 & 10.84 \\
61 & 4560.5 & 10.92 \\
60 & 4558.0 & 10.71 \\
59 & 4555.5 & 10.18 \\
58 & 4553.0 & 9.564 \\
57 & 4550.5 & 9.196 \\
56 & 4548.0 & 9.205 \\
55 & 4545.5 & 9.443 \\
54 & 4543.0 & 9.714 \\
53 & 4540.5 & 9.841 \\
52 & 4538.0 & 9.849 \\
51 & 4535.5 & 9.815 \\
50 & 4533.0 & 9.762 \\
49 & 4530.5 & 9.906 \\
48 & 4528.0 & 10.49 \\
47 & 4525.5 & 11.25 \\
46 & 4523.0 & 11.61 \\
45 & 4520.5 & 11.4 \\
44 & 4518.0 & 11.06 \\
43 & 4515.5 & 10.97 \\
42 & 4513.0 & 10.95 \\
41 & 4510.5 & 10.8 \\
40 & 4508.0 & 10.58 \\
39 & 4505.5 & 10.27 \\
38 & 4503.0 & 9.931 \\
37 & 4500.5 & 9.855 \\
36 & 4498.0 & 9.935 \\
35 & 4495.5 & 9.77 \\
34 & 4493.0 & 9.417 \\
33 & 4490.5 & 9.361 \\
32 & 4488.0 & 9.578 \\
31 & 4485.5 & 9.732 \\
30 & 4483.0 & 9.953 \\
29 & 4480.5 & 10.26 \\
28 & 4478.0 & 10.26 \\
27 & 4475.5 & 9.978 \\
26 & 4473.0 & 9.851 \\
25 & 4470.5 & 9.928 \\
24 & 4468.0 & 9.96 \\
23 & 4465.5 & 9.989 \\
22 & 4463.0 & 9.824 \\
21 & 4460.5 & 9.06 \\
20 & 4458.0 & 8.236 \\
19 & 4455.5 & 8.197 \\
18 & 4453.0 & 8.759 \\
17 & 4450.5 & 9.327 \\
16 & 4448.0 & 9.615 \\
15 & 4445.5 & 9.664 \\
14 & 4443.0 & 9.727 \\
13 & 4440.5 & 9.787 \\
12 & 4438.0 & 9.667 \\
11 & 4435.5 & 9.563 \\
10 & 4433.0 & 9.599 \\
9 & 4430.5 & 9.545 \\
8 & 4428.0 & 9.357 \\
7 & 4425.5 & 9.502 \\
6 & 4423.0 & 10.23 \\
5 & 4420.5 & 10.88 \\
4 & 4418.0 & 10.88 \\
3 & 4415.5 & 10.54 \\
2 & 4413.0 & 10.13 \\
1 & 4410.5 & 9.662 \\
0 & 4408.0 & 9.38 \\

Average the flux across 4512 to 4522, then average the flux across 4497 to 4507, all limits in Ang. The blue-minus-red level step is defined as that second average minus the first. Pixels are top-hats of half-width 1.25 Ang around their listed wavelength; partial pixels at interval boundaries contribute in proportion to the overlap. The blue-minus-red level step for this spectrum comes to -1.1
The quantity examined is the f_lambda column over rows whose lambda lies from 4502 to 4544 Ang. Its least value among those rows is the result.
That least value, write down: 9.714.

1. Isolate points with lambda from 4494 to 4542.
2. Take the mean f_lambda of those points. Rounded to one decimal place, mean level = 10.4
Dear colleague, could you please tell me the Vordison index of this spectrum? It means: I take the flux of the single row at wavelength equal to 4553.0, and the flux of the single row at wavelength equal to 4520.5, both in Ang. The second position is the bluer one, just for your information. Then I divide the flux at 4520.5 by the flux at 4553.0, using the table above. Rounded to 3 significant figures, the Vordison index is 1.19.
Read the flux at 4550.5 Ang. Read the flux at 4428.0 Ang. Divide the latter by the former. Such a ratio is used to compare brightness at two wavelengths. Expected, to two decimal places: 1.02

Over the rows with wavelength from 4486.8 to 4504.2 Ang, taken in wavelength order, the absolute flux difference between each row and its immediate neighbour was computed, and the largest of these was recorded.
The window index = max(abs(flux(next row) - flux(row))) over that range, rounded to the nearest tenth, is 0.4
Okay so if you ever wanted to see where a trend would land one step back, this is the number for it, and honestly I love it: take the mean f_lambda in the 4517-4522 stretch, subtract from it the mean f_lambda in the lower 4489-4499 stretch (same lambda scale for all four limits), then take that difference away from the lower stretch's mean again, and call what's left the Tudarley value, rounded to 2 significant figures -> 8.0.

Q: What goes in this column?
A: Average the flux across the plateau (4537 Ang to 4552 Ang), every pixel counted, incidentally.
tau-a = 9.5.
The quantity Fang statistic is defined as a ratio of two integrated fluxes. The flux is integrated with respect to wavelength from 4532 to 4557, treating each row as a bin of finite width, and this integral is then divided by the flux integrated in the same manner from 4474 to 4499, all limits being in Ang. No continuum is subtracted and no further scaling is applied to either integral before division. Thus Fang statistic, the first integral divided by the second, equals 0.98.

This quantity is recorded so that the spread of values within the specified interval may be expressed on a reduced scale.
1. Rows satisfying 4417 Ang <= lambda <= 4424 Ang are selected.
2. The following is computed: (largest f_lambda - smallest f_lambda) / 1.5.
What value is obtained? 0.4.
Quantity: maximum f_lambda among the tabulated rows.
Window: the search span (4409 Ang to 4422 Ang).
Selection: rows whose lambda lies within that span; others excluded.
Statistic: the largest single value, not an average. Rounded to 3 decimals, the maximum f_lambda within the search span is 10.880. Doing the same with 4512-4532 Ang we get 11.610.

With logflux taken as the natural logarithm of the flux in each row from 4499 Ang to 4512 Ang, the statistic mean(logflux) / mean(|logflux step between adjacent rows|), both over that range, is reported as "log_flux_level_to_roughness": 102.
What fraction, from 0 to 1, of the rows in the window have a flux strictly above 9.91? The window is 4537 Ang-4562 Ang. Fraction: 0.30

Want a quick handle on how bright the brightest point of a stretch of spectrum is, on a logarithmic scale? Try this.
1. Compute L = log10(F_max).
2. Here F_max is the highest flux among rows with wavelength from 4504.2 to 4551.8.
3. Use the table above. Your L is 1.06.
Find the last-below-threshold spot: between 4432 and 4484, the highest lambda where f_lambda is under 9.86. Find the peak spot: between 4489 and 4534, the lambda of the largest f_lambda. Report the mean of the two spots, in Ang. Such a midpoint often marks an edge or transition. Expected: 4498.0 Ang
